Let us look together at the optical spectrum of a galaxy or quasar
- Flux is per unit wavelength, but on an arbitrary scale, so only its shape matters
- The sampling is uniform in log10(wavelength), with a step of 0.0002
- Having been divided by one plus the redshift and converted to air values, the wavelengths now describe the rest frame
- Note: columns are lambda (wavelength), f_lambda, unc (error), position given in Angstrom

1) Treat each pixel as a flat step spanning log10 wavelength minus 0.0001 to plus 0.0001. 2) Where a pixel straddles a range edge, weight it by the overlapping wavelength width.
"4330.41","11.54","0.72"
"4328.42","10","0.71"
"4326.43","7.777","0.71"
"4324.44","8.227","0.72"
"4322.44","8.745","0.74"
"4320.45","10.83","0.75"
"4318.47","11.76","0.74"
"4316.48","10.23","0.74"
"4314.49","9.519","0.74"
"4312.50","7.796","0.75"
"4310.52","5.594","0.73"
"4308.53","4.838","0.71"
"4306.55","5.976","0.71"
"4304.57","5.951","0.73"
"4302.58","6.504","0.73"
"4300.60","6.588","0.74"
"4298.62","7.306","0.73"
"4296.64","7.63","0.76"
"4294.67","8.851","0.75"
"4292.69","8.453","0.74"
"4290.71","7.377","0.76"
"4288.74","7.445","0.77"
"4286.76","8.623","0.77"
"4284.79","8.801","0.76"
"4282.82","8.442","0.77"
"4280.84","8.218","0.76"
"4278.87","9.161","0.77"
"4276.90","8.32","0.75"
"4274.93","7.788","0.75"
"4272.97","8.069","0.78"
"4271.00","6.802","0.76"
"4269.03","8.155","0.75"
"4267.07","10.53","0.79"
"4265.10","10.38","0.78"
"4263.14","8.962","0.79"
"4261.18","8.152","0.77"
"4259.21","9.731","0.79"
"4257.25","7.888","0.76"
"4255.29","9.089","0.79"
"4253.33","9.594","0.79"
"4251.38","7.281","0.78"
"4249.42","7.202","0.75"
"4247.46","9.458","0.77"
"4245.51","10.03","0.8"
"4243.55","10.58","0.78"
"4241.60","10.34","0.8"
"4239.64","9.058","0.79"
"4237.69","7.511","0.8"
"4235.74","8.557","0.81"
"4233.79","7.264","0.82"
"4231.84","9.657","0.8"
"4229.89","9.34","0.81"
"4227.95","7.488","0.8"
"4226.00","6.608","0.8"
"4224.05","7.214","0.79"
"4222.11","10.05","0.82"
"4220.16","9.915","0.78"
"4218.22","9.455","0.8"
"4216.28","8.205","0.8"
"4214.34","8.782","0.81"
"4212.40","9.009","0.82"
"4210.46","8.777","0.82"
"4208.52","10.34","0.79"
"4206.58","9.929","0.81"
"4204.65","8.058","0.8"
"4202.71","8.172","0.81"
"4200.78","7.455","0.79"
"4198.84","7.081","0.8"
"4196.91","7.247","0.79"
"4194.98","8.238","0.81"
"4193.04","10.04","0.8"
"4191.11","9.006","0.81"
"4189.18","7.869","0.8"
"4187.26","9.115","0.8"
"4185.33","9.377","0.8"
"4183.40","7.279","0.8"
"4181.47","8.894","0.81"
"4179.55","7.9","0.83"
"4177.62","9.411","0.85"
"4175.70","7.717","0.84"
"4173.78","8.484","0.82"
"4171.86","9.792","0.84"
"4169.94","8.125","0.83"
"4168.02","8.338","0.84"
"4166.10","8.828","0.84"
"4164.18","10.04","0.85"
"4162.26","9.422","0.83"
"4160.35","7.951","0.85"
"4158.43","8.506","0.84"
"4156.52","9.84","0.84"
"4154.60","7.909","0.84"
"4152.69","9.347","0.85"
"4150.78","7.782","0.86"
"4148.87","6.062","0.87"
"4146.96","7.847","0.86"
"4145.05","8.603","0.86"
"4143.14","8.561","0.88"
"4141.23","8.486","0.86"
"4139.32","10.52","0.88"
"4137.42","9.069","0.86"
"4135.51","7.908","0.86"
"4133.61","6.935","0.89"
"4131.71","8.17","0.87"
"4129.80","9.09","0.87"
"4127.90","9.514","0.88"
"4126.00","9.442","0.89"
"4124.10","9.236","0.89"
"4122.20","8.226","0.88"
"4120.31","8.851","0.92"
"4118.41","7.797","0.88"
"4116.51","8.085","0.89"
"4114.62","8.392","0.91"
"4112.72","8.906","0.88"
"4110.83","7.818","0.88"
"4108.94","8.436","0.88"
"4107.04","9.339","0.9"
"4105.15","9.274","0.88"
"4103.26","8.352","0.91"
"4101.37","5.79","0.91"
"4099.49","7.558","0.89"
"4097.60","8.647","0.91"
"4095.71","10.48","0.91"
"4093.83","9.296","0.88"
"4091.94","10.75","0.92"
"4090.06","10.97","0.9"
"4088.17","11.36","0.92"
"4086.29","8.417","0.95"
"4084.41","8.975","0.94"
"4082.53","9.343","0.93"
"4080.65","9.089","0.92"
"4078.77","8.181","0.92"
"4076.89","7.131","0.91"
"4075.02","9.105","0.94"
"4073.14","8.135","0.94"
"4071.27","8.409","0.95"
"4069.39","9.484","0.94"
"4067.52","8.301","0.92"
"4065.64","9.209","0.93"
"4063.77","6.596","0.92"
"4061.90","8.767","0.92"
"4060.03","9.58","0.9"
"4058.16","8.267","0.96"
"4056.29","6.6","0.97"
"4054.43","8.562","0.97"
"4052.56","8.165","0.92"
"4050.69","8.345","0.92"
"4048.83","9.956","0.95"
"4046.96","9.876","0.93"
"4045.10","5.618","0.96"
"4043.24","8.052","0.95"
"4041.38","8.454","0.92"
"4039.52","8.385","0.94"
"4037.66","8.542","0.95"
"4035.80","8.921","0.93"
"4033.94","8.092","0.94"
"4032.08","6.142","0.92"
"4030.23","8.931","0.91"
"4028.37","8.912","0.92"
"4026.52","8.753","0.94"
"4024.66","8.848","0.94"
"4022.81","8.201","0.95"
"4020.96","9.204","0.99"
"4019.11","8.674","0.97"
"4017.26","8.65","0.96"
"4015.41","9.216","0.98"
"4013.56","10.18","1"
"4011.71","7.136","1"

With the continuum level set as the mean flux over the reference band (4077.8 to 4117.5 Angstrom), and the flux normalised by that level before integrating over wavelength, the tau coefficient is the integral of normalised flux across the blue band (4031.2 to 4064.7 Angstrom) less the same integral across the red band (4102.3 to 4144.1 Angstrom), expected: -10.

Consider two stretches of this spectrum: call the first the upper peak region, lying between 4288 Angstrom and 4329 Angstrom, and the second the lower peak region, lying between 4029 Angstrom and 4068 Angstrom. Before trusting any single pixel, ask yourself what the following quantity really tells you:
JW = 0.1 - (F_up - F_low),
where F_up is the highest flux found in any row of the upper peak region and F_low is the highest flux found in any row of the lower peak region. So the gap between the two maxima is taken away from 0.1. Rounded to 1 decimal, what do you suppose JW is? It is -1.7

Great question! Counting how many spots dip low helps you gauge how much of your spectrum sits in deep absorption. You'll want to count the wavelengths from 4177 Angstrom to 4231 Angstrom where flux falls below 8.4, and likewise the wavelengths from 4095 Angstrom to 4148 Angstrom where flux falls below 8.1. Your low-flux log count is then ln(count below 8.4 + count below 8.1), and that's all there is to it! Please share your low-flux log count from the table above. 3.04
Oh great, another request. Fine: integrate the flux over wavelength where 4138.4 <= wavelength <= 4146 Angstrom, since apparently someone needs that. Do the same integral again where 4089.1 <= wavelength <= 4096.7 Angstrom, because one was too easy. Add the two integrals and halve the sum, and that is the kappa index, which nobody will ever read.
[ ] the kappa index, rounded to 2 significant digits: 74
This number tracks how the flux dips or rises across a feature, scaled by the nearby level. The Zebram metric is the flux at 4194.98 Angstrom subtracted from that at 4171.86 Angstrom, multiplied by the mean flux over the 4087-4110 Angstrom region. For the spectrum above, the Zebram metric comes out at 14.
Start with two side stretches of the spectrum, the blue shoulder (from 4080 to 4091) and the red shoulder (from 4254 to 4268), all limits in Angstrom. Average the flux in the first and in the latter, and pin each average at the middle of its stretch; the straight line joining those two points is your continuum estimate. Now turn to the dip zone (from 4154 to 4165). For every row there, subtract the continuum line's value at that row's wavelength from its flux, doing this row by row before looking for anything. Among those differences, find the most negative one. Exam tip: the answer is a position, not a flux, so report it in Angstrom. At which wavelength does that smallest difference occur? 4154.60 Angstrom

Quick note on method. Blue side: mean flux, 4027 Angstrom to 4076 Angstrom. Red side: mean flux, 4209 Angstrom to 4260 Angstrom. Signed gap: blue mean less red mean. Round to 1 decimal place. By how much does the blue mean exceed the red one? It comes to -0.4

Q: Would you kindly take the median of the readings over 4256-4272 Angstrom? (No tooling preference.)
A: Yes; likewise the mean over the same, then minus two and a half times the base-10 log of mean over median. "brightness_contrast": -0.03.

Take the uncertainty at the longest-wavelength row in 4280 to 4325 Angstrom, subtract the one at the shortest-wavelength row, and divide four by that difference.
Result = -100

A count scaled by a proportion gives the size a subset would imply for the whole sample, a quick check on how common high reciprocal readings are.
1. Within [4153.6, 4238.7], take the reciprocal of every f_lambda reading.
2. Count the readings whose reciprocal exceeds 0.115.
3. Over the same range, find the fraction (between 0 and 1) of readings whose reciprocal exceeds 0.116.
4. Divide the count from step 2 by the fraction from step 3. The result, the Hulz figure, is 44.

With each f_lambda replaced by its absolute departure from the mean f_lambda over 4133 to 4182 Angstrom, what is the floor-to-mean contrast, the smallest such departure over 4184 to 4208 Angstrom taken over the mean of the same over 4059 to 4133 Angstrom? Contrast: 0.4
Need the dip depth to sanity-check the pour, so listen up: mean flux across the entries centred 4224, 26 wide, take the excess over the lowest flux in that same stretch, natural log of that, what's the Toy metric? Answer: 0.68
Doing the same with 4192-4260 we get 0.74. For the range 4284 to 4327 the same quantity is 1.13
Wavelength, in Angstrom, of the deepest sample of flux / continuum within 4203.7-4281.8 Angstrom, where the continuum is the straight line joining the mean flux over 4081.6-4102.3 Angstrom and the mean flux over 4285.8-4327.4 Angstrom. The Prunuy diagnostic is 4226.00 Angstrom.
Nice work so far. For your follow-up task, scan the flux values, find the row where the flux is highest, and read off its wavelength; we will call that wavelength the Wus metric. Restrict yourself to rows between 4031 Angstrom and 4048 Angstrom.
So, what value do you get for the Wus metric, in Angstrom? 4046.96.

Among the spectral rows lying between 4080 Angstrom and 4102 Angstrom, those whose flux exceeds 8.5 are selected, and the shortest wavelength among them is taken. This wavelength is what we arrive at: 4080.65 Angstrom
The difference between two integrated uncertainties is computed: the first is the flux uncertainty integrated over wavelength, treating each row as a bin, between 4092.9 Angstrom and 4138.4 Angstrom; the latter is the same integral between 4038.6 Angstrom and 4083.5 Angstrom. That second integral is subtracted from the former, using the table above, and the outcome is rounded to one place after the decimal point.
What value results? -1.5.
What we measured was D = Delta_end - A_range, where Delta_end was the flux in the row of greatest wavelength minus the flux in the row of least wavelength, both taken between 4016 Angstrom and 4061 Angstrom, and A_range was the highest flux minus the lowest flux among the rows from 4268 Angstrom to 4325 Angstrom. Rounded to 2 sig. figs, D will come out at -6.0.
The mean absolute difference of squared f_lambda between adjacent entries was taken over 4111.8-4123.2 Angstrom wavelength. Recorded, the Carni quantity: 9.3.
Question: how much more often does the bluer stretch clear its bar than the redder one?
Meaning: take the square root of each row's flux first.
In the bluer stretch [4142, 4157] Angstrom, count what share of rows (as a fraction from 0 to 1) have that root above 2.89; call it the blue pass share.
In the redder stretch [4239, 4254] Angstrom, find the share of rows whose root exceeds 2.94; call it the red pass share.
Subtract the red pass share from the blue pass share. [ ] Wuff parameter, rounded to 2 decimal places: -0.25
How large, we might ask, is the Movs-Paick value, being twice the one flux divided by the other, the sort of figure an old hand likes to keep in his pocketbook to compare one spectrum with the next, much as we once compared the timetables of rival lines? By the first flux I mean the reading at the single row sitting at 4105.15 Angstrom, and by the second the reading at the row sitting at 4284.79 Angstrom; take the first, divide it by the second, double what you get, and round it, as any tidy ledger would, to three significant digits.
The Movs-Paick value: 2.11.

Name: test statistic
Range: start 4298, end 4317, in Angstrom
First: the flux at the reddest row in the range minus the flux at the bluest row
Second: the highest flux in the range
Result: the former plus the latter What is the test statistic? 13.2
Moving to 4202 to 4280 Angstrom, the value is 11.6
